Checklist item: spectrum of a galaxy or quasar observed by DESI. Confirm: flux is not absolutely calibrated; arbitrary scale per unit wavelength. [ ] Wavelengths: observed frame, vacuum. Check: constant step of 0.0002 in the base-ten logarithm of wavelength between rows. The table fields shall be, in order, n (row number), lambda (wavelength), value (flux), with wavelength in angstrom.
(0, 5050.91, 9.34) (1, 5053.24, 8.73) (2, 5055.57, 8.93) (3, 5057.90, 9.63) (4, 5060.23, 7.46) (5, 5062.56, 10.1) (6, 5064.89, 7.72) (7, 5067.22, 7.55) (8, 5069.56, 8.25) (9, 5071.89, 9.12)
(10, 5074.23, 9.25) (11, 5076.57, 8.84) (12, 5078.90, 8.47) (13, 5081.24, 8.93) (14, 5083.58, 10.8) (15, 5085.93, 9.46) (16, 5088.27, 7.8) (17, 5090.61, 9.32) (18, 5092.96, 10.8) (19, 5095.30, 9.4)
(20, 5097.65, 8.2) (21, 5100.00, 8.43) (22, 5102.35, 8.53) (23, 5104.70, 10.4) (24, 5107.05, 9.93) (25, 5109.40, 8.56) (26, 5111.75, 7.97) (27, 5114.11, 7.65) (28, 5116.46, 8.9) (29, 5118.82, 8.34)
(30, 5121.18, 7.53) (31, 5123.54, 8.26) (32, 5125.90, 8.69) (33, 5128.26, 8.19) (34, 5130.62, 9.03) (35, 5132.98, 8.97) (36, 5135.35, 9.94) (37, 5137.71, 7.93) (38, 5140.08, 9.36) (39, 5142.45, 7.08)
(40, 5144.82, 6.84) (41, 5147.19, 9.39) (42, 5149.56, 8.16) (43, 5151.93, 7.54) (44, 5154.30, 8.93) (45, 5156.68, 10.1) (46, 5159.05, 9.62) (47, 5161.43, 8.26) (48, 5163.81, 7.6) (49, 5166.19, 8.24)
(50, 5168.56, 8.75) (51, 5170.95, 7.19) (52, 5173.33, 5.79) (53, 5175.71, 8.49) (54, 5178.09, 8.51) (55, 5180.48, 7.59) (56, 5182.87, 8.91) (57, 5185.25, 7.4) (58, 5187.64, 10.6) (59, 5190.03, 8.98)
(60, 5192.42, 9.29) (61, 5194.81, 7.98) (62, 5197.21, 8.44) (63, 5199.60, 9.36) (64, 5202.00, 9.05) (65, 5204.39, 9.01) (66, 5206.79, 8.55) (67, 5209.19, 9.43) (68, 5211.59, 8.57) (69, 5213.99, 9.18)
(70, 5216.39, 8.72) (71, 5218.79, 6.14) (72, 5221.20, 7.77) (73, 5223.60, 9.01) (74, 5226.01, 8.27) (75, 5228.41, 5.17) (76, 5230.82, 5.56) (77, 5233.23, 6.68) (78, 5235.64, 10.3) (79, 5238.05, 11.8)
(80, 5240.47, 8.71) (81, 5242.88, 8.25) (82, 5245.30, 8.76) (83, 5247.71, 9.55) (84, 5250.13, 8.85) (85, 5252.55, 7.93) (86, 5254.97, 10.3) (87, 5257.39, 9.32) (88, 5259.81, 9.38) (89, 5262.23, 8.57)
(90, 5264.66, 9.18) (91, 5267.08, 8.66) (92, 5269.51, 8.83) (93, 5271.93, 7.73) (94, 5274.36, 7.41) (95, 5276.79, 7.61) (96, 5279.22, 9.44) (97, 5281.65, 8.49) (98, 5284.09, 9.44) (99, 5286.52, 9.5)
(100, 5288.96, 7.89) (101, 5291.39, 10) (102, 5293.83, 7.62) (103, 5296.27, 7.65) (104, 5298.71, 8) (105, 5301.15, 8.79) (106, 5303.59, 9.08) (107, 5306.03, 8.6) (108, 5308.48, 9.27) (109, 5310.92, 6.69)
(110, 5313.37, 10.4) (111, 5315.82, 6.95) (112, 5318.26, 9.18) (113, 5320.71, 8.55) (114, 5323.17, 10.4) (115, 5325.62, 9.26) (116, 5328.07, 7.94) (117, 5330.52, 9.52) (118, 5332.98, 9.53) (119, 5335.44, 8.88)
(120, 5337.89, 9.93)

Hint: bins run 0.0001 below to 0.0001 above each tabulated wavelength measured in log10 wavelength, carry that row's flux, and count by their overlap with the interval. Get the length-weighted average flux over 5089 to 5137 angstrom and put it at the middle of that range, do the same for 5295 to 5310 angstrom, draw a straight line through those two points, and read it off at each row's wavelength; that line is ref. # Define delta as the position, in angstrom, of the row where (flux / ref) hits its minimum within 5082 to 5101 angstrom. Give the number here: 5088.27 angstrom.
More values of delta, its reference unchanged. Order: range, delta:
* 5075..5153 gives 5144.82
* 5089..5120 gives 5114.11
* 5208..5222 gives 5218.79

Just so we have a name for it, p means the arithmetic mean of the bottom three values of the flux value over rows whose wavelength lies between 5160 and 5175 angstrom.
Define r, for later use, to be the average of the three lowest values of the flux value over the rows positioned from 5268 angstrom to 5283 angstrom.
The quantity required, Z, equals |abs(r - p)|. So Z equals 0.7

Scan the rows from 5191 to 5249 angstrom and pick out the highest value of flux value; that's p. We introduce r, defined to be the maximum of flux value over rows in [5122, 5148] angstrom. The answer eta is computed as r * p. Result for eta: 117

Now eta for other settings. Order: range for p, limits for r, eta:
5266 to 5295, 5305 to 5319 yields 104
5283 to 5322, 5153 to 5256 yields 123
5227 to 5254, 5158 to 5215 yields 125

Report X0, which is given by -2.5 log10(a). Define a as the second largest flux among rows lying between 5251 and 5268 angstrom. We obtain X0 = -2.43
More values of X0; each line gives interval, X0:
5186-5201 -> -2.43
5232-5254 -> -2.53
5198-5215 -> -2.43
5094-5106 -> -2.43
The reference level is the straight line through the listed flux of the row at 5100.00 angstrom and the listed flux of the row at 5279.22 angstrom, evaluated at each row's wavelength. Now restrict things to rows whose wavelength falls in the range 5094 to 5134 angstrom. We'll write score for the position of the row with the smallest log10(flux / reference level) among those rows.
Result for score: 5121.18 angstrom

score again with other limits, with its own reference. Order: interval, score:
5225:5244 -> 5228.41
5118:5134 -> 5121.18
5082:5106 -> 5088.27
